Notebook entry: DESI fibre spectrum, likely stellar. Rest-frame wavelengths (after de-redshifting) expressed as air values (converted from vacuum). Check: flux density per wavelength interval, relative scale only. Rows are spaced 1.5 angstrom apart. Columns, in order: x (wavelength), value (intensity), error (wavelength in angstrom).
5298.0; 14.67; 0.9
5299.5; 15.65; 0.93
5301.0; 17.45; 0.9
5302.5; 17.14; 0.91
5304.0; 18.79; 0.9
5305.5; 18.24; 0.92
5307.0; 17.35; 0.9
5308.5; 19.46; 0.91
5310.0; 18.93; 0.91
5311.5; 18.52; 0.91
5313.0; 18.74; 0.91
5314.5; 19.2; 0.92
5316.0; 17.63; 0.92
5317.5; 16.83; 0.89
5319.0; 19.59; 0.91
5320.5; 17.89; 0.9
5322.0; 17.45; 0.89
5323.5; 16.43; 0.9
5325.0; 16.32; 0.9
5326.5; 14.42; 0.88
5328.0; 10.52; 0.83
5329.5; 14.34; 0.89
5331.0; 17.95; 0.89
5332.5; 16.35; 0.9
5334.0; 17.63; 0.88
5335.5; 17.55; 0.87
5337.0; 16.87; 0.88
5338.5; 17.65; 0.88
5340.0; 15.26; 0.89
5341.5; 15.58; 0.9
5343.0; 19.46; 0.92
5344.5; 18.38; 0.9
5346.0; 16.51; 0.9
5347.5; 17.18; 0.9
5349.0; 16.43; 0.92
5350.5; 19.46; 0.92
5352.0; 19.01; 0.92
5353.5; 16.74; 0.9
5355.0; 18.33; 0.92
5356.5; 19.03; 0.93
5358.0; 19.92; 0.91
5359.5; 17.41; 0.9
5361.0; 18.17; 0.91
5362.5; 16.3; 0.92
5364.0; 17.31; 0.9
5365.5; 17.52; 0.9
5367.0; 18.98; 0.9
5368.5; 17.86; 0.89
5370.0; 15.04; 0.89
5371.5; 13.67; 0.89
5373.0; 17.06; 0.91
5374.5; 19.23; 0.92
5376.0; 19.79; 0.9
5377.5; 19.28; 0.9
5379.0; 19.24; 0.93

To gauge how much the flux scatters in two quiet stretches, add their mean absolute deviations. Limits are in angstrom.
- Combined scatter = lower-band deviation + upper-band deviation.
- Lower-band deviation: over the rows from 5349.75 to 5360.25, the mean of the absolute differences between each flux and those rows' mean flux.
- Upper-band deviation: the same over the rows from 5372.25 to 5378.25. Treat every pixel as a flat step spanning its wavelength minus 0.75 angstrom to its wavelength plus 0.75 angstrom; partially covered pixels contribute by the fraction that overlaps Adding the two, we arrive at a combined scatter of 1.80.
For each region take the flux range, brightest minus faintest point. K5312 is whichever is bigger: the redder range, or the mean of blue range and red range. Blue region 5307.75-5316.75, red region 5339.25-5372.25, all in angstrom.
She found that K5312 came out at 6.25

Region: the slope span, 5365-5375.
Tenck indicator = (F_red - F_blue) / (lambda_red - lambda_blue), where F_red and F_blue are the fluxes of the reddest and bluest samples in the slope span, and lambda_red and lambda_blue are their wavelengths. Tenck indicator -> 0.19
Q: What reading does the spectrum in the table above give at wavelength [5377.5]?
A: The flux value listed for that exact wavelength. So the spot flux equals 19.28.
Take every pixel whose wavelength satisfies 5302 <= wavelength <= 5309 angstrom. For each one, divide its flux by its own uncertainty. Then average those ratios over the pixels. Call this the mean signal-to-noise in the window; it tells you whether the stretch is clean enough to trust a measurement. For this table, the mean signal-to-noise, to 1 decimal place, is 20.0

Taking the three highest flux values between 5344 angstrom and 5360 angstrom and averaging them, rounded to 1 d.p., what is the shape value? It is 19.5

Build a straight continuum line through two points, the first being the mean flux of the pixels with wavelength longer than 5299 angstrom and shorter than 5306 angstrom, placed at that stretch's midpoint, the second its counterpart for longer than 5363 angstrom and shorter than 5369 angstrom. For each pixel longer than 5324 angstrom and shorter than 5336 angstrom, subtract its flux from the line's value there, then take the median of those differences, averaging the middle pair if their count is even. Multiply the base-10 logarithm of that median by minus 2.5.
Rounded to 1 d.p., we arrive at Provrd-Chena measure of -0.3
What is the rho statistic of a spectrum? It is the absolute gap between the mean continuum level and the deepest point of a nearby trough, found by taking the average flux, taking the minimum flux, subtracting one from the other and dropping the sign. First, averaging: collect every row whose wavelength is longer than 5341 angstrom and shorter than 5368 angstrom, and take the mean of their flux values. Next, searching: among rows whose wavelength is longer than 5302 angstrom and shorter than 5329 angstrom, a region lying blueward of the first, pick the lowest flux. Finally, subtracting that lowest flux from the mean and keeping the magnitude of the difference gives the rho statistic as 7.4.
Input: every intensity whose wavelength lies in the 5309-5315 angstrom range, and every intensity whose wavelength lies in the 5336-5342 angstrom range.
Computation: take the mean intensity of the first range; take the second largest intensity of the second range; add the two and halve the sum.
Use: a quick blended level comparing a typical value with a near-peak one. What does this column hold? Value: 17.9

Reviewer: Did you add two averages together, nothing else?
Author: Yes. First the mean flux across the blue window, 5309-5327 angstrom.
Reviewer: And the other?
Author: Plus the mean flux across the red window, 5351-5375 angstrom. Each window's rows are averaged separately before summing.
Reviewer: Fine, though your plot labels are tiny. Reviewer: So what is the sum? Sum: 35.3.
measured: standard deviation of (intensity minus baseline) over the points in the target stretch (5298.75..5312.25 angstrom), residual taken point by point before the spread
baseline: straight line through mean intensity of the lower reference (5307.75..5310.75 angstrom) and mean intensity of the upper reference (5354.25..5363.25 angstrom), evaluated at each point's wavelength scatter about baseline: 1.2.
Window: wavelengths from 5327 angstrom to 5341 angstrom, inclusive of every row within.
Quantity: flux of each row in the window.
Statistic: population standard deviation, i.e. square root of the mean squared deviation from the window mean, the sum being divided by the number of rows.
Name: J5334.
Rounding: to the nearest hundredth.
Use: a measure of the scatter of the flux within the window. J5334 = 2.26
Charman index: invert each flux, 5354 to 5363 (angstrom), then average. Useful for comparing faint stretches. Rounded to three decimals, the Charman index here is 0.055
